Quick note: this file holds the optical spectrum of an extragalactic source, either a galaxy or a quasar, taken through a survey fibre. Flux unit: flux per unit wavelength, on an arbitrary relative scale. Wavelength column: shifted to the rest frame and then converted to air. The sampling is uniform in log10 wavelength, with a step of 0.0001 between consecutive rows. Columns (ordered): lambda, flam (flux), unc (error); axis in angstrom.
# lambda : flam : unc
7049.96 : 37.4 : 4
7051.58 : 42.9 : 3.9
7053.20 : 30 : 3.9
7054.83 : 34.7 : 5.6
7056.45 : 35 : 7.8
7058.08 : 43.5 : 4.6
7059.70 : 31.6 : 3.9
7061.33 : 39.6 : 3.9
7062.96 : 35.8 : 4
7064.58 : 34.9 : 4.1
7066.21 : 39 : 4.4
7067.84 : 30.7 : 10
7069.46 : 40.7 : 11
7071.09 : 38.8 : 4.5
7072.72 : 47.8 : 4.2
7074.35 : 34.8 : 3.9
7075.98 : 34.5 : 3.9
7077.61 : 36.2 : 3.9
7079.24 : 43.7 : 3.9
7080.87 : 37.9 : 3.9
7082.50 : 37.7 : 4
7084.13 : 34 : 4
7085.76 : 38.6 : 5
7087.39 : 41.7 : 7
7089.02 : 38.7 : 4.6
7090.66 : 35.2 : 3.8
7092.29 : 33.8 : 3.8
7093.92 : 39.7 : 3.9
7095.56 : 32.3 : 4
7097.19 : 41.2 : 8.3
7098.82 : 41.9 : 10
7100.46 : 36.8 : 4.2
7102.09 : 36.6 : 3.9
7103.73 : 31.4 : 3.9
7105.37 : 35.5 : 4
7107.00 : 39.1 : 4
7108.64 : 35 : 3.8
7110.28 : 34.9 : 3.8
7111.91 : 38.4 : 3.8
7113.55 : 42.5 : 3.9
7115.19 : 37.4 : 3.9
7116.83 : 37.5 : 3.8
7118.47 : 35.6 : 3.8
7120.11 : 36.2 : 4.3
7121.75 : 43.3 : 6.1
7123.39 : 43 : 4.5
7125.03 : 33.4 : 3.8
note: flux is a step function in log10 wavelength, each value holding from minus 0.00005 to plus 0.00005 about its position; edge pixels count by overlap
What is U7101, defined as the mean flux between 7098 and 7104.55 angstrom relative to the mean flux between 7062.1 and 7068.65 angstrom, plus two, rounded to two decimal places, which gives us 3.04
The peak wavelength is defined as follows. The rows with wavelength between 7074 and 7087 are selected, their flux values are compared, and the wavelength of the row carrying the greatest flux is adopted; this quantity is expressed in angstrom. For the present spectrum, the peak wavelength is 7079.24 angstrom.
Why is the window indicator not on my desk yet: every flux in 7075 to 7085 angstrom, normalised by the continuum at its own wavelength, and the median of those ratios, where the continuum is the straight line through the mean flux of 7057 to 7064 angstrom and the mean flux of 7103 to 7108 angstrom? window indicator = 1.01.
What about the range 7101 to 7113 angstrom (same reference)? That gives 1.00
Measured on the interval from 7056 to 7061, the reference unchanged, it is 0.93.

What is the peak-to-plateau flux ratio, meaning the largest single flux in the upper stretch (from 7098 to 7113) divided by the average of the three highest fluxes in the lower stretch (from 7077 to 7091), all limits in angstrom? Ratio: 1.01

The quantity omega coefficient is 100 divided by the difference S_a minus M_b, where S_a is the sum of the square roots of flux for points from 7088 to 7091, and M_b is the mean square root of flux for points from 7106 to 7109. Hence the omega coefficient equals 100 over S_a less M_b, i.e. 16.5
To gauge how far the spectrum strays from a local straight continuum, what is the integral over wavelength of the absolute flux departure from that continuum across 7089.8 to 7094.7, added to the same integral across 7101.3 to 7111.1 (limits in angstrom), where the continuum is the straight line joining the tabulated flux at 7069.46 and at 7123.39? 94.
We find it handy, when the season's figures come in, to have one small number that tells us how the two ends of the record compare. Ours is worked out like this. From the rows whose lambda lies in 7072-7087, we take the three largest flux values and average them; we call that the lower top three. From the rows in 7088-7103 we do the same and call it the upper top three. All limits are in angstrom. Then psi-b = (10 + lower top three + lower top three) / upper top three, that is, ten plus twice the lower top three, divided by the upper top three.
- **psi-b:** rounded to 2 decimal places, 2.36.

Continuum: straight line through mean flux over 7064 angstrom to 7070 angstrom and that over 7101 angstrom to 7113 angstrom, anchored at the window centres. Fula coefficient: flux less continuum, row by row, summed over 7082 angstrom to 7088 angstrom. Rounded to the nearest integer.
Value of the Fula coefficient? 8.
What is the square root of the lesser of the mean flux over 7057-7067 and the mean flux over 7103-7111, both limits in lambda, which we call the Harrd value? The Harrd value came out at 5.93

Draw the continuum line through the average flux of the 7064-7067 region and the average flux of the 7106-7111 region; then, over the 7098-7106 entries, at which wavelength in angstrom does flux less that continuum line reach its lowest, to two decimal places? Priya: 7103.73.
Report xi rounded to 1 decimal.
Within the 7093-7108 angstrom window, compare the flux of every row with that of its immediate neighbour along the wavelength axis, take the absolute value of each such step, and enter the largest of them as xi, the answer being 8.9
